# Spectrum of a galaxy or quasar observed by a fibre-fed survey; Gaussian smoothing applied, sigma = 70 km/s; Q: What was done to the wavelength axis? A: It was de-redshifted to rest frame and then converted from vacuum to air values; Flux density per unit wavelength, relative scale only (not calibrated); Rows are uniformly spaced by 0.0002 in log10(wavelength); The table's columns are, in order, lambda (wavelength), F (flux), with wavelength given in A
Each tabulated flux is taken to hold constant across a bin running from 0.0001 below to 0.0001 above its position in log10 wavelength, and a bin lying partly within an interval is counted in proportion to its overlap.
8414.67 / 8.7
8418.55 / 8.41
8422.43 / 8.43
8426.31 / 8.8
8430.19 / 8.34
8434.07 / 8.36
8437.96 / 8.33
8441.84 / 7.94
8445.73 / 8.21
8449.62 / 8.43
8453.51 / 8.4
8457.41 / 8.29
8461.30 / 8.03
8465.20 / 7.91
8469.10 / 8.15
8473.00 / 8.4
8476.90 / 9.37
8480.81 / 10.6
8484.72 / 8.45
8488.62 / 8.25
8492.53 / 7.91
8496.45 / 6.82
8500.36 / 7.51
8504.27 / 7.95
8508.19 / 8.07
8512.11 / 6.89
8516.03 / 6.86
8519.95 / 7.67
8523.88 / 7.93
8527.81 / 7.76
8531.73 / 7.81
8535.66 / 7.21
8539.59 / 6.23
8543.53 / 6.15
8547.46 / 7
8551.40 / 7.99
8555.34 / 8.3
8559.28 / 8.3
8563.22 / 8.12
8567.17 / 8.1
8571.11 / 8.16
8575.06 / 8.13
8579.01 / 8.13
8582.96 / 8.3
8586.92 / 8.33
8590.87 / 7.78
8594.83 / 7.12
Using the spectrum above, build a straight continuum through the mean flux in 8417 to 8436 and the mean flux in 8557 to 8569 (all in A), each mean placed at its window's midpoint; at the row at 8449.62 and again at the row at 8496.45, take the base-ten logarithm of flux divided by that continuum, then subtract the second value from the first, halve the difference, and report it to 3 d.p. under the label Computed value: 0.043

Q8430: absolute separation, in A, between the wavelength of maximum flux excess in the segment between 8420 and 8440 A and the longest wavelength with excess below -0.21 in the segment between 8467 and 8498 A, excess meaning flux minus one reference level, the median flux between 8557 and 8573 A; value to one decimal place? 70.1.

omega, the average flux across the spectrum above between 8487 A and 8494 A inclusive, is 8.08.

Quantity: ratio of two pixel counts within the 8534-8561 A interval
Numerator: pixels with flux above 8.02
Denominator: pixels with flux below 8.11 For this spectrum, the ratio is 0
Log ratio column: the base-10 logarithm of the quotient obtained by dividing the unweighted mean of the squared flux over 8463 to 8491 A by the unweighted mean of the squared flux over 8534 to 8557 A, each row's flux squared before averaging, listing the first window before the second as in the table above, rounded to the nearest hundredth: 0.17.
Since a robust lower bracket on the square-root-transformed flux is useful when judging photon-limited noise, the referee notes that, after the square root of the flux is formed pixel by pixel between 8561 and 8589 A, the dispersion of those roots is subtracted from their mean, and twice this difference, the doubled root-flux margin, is 5.69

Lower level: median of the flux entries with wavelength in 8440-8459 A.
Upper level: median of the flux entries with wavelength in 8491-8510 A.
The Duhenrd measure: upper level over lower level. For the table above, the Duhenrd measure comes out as 0.954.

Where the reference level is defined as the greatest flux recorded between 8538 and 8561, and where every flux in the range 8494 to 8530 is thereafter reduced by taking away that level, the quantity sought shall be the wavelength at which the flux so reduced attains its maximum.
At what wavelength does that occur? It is 8508.19 A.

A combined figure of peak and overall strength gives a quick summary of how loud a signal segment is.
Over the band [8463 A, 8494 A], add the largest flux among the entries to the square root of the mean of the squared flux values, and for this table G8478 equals 19.3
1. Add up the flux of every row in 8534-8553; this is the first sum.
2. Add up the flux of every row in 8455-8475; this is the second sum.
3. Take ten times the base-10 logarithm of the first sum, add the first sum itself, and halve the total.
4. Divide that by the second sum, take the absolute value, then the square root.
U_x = 0.78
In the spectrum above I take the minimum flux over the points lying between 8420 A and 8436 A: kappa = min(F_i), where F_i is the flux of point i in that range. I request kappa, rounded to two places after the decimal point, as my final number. 8.34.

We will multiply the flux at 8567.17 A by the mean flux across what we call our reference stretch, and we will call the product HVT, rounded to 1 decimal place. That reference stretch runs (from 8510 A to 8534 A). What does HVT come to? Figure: 60.6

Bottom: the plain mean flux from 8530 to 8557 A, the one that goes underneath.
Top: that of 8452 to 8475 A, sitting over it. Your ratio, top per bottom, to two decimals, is 1.13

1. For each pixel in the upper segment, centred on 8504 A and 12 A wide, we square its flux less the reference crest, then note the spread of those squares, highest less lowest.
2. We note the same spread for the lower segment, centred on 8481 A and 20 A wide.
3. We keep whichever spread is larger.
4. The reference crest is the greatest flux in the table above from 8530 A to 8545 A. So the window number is 7.6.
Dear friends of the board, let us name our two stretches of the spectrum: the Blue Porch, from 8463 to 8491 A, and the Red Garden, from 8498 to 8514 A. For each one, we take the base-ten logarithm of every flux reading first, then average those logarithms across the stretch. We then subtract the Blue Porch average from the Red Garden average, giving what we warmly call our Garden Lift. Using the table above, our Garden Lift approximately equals -0.059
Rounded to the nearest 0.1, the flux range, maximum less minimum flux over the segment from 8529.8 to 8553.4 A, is 1.8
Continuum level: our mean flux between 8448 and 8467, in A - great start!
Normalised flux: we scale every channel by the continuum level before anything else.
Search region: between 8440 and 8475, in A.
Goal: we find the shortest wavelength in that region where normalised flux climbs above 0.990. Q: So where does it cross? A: 8445.73 A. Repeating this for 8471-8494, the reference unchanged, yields 8473.00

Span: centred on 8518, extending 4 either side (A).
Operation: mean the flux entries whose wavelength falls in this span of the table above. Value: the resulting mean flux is 7.27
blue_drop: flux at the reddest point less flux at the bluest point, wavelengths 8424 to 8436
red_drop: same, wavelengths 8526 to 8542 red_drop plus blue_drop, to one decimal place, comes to -2.0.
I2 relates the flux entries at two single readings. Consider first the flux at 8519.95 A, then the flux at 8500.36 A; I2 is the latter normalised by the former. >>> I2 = 0.98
